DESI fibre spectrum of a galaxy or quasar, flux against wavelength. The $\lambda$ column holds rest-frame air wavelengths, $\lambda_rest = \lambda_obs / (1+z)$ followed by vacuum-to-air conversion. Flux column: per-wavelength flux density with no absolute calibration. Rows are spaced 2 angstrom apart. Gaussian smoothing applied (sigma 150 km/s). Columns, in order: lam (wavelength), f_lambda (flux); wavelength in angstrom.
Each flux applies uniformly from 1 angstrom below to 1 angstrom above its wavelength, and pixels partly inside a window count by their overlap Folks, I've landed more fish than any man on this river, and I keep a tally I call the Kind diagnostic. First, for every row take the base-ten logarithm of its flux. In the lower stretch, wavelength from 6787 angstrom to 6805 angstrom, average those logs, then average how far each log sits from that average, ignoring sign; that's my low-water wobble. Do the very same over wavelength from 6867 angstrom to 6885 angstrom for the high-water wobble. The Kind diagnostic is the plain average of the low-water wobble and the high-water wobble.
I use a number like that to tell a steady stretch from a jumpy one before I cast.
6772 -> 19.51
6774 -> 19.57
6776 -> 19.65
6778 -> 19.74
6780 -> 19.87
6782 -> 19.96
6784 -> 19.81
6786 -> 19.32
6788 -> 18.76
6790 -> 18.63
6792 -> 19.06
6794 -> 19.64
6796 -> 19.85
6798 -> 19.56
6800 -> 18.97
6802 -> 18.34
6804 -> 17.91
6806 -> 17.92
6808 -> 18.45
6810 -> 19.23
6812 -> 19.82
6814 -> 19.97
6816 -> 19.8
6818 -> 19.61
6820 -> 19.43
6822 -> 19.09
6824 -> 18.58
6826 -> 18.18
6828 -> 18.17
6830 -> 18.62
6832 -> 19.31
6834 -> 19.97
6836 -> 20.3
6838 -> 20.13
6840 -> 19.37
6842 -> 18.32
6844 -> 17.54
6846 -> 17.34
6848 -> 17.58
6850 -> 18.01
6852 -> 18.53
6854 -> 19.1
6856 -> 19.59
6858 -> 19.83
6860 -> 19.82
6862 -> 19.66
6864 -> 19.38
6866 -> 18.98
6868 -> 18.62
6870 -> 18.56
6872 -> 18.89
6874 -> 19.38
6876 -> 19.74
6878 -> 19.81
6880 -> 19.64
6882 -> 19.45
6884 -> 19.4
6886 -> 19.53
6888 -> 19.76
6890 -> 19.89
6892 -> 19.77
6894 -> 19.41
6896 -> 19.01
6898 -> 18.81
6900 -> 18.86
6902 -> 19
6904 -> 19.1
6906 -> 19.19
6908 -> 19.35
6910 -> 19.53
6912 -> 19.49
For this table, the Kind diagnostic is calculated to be 0.0101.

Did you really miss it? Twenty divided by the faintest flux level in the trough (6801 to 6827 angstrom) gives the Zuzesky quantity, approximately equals 1.12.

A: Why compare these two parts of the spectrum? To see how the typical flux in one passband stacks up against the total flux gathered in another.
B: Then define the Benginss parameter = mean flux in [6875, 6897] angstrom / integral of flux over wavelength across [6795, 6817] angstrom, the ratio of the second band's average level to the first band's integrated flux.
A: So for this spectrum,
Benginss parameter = 0.0467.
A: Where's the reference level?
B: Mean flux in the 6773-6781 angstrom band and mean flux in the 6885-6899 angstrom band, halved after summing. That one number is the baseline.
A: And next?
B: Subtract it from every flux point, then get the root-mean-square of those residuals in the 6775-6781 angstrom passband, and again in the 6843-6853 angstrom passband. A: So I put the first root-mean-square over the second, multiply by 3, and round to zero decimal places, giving 0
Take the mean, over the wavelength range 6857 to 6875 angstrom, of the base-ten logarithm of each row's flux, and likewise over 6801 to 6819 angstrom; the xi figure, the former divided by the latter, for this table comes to 1.004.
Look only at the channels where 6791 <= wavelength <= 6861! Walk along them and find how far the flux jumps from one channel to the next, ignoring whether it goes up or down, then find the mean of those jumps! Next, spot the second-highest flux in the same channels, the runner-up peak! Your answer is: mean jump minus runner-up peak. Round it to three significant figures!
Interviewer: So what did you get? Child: -19.7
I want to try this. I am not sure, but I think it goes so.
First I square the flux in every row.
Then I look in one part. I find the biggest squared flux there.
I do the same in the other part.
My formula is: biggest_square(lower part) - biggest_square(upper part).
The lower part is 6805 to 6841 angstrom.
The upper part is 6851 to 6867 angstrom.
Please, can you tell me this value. 19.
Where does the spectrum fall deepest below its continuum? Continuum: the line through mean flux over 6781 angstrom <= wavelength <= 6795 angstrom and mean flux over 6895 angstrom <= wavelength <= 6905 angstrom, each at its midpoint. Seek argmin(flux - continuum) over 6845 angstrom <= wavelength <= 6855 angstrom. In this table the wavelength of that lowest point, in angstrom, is 6846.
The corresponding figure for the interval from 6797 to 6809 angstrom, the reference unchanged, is 6804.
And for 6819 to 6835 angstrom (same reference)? 6828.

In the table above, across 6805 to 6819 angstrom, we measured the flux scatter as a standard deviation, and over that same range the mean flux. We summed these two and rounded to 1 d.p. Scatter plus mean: 20.0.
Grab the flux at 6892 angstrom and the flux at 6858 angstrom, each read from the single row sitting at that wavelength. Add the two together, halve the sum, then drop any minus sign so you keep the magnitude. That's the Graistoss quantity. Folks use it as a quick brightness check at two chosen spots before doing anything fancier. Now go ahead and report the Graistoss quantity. 19.8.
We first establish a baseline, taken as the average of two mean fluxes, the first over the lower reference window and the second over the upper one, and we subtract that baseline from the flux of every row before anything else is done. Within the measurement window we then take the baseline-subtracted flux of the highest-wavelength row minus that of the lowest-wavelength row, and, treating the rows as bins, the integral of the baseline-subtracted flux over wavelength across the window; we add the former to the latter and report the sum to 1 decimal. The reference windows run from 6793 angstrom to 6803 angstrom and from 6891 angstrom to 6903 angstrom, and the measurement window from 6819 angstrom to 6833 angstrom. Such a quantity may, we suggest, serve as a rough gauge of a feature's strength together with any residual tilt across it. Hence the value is -6.3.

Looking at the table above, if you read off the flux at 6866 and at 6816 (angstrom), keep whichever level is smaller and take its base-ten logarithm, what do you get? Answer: 1.278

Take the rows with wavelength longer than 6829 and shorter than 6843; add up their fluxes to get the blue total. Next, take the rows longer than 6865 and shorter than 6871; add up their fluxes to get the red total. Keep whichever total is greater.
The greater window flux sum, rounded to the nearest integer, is 136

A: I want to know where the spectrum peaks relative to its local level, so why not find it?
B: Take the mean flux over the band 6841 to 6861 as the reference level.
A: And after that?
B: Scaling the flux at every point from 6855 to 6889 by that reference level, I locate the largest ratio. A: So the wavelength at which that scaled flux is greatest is 6858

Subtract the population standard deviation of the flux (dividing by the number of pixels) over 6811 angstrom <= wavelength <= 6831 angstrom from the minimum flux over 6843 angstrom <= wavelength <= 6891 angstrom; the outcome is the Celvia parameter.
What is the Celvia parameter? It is 16.7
